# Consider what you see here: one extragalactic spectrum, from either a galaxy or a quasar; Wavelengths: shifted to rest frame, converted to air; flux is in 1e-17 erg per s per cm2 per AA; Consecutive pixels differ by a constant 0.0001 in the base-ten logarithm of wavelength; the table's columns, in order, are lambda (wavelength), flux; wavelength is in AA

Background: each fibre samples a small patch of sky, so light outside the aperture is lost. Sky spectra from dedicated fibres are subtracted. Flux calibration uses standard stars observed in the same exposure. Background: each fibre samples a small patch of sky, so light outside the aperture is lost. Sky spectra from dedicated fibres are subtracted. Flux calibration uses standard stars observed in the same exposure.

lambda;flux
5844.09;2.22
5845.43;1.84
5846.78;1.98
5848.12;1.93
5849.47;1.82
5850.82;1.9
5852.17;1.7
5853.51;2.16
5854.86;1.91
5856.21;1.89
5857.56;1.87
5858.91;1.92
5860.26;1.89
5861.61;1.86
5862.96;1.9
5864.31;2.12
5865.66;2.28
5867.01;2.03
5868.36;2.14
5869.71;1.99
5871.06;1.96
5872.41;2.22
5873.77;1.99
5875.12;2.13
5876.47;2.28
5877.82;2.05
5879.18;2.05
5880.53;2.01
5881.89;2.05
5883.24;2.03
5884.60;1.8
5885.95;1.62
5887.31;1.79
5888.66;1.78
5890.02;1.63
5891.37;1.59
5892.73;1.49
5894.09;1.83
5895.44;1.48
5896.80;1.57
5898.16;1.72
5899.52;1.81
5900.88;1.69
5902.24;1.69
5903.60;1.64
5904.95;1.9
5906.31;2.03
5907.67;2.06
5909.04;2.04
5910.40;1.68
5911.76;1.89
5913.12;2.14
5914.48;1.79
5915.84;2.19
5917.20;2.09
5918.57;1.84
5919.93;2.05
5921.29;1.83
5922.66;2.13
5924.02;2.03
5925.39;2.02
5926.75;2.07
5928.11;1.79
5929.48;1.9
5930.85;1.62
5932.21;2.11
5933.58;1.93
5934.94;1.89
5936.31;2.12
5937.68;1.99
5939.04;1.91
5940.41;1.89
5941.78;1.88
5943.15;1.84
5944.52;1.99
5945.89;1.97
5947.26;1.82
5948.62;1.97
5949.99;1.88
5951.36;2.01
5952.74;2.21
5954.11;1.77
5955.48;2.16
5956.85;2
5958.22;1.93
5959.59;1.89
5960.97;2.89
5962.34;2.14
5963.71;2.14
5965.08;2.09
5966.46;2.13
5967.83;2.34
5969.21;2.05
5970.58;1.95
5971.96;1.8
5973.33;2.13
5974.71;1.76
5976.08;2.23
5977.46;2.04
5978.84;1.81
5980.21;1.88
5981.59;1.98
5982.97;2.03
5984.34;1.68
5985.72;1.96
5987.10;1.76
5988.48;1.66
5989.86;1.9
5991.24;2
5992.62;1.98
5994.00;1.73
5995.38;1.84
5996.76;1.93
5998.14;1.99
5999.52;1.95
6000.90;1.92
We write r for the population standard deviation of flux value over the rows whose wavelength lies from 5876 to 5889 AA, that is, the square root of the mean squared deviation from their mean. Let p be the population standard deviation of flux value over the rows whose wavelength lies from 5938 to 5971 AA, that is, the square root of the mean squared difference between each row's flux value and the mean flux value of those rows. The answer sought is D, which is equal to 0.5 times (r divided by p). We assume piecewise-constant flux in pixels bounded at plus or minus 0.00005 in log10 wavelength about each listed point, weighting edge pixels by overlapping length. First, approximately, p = 0.223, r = 0.183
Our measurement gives 0.41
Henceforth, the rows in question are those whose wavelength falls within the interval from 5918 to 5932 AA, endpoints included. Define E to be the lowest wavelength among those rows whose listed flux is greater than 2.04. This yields 5919.93 AA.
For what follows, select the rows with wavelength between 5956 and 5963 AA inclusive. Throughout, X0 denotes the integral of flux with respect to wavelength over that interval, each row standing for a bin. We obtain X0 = 15.2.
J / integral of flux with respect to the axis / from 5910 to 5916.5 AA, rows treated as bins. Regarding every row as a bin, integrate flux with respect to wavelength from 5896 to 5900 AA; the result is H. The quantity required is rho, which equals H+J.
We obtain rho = 19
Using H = 7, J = 13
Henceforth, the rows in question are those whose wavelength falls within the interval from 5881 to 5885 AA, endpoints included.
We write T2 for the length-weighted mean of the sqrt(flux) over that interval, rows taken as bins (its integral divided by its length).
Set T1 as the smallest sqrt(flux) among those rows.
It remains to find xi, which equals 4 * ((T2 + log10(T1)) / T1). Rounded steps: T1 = 1.34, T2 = 1.40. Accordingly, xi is 4.56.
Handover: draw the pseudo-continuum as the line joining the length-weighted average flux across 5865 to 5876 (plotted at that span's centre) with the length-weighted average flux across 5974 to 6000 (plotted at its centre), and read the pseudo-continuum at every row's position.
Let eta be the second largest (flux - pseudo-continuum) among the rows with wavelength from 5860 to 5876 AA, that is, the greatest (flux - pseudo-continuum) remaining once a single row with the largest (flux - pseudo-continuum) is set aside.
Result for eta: 0.127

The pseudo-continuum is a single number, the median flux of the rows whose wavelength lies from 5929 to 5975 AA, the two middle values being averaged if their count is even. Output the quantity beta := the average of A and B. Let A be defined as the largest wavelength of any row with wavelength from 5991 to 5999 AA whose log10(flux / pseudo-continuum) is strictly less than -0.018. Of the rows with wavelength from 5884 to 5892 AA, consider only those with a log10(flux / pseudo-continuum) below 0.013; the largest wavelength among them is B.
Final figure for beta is 5943.4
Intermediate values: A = 5995.38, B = 5891.37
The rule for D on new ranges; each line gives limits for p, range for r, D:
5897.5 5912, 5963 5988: 0.57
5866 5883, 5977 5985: 0.69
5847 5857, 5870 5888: 0.67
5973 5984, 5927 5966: 0.73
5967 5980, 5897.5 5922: 0.45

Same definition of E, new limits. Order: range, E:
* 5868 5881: 5868.36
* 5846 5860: 5853.51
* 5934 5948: 5936.31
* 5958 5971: 5960.97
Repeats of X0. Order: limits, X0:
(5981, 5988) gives 13.1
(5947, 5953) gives 11.8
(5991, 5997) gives 11.3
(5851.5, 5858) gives 12.4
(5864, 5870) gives 12.7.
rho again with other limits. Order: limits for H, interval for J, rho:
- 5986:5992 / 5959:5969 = 33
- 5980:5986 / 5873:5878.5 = 23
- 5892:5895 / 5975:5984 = 23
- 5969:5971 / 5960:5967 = 20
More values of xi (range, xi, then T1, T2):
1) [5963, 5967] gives 4.47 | 1.45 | 1.46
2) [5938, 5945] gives 4.46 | 1.36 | 1.38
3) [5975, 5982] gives 4.56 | 1.35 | 1.40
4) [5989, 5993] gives 4.45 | 1.38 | 1.39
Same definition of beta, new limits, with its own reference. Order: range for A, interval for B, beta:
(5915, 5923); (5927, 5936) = 5928.1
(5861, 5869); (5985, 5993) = 5927.1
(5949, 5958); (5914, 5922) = 5937.7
